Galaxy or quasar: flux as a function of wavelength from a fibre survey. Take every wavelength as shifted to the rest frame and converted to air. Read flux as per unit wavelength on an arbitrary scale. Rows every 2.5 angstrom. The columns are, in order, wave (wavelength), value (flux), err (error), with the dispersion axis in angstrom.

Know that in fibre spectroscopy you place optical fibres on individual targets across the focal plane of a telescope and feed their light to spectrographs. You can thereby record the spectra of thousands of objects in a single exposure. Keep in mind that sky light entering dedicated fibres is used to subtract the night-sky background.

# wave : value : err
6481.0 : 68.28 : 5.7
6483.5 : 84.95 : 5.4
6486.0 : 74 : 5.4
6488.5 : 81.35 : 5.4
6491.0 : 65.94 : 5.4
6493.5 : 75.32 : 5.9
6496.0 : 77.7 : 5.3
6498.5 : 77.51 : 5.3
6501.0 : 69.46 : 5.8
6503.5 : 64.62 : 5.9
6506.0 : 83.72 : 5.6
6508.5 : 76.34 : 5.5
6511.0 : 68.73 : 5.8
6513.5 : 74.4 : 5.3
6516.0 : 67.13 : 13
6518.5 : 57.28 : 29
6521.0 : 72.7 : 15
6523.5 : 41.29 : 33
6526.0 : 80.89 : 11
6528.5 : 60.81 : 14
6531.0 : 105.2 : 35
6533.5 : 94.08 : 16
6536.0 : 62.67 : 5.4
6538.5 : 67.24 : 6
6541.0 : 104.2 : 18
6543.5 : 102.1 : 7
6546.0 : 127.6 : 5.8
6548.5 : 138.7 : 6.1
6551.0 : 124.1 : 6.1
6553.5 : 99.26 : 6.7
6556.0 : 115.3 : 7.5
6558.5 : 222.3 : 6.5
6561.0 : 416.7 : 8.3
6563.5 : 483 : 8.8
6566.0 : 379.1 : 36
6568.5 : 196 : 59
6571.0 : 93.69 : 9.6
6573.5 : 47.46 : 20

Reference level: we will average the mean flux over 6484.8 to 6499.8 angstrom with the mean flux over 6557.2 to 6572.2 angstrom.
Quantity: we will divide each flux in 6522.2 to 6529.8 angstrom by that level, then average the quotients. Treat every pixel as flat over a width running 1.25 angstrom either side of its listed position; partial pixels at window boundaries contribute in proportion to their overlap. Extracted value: 0.33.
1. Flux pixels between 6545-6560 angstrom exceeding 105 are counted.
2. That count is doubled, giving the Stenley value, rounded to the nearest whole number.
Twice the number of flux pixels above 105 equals 10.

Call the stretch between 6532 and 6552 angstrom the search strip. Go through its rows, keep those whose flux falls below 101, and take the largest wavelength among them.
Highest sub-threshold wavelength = 6538.5 angstrom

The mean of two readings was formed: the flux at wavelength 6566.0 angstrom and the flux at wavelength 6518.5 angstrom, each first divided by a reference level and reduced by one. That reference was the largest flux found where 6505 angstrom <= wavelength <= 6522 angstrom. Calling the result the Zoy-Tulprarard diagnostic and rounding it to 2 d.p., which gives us 1.61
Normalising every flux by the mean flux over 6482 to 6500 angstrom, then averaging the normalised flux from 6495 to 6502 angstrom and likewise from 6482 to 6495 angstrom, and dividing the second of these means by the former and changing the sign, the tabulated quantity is -1.02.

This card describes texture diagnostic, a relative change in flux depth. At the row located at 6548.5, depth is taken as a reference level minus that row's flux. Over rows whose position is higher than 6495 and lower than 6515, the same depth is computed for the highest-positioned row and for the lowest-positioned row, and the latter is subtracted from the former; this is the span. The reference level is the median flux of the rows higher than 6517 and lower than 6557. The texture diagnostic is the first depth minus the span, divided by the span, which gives -14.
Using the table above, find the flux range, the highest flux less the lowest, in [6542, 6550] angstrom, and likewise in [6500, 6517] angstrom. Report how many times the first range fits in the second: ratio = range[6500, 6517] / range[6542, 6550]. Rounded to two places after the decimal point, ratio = 0.52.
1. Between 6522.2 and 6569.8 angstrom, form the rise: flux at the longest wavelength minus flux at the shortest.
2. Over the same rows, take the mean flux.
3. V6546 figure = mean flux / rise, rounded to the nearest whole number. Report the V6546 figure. 1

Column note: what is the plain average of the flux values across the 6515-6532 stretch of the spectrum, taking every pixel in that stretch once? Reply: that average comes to 69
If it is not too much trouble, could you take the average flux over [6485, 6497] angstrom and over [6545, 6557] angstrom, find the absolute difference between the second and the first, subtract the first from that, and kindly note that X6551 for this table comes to -29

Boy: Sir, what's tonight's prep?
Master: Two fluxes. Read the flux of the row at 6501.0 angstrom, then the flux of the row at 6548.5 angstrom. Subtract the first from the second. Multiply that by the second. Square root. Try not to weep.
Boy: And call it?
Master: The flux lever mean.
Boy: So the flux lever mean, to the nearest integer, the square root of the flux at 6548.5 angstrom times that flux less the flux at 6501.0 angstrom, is 98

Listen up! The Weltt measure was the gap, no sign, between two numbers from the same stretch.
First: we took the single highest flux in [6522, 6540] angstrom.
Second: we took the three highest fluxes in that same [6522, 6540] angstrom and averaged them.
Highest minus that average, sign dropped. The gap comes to 12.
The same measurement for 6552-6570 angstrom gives 57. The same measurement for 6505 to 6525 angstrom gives 6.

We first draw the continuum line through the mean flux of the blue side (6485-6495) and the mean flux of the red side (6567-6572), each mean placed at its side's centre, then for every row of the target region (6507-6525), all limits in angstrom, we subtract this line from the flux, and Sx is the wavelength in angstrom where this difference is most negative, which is 6523.5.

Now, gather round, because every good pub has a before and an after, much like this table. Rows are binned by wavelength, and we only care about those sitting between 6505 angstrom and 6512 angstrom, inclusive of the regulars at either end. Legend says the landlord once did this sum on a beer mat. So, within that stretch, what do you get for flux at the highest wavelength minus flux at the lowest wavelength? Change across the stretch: -15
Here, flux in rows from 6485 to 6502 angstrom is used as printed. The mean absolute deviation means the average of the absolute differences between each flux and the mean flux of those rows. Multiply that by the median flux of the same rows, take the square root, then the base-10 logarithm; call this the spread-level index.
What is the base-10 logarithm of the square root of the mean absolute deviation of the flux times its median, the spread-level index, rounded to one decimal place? 1.2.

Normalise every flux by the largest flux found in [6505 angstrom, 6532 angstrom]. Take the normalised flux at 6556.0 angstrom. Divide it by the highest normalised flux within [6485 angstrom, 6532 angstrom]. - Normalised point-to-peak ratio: 1.10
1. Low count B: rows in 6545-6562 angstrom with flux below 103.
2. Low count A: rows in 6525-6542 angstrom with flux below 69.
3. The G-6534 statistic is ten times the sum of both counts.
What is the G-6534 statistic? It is 40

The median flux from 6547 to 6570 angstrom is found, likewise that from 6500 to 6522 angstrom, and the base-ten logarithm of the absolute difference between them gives 2.1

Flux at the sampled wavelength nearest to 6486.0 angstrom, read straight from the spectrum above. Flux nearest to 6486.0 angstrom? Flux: 74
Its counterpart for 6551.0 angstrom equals 124.1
